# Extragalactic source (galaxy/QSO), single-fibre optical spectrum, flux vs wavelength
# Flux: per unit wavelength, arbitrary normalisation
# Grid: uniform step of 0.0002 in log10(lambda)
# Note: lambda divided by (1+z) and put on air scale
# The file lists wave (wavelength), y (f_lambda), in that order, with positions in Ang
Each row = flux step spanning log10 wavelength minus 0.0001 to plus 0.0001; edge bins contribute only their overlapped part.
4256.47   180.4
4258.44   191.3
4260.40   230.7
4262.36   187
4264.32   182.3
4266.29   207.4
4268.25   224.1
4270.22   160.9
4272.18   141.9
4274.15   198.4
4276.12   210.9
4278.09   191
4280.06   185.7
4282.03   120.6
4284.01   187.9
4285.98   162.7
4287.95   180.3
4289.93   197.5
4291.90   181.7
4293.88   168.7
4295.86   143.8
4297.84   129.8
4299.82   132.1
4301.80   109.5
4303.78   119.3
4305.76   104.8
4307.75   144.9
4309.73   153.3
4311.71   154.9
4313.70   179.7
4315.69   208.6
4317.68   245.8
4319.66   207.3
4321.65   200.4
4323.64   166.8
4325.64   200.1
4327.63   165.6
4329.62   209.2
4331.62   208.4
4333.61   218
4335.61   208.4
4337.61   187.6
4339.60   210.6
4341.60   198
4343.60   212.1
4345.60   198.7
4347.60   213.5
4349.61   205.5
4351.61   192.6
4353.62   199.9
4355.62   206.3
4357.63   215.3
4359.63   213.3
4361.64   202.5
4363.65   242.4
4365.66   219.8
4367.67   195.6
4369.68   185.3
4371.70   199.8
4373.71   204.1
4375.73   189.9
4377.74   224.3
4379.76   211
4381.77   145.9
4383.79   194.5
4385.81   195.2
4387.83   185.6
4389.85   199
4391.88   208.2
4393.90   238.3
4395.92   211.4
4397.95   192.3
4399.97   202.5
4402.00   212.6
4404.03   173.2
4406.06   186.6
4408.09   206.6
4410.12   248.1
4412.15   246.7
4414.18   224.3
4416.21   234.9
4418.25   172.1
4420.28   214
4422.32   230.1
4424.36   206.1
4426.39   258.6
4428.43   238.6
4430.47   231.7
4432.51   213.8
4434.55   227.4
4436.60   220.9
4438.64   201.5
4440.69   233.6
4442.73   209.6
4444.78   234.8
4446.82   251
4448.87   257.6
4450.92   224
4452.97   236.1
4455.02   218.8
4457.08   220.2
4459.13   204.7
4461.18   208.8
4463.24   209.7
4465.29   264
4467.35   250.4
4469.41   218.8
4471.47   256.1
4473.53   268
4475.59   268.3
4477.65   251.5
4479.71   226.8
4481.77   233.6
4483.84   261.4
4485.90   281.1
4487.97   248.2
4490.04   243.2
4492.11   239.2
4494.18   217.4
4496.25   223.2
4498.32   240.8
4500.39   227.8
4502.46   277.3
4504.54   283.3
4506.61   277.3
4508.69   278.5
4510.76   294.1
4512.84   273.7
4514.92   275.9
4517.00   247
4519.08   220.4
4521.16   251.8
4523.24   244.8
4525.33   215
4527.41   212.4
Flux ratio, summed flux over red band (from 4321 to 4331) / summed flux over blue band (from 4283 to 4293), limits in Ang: 1.0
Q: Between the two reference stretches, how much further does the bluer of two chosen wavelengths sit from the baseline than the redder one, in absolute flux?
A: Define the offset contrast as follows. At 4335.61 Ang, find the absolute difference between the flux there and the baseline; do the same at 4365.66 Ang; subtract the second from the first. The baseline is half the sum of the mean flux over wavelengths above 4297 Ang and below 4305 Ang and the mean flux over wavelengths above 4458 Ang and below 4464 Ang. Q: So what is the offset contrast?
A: -11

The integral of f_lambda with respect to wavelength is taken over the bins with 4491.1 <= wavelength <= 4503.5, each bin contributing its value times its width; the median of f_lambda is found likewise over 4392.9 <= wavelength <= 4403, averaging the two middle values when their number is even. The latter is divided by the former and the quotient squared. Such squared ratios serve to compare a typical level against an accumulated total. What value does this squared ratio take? 0.0051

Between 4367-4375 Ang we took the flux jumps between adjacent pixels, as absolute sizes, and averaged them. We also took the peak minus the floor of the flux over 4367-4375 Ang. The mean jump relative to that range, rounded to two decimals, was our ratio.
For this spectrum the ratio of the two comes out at 0.52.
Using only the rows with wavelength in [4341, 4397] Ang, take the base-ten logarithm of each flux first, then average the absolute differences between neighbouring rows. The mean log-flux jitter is 0.039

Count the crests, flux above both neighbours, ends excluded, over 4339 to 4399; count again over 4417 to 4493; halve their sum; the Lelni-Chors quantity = 9.0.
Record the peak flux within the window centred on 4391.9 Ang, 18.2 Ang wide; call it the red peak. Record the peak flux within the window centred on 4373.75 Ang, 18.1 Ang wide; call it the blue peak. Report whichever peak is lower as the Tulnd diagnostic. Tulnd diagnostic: 224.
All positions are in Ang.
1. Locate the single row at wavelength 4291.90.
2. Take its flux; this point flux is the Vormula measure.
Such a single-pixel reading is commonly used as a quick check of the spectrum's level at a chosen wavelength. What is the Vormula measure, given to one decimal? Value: 181.7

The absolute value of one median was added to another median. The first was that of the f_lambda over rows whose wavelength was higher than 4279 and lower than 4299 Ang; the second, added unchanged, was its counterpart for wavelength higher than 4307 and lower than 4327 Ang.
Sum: 364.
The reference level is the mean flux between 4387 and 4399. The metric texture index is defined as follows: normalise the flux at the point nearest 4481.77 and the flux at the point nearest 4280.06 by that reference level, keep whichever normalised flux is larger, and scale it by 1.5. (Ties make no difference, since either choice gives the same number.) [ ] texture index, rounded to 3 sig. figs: 1.70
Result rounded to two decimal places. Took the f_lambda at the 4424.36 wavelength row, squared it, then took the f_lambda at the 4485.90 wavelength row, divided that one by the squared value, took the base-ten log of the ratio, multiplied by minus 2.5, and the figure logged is 5.45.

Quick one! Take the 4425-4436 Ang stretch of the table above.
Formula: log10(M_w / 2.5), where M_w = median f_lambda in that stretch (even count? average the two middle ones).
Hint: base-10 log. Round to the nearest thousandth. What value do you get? 1.967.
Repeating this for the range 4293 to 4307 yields 1.715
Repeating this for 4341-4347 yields 1.900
